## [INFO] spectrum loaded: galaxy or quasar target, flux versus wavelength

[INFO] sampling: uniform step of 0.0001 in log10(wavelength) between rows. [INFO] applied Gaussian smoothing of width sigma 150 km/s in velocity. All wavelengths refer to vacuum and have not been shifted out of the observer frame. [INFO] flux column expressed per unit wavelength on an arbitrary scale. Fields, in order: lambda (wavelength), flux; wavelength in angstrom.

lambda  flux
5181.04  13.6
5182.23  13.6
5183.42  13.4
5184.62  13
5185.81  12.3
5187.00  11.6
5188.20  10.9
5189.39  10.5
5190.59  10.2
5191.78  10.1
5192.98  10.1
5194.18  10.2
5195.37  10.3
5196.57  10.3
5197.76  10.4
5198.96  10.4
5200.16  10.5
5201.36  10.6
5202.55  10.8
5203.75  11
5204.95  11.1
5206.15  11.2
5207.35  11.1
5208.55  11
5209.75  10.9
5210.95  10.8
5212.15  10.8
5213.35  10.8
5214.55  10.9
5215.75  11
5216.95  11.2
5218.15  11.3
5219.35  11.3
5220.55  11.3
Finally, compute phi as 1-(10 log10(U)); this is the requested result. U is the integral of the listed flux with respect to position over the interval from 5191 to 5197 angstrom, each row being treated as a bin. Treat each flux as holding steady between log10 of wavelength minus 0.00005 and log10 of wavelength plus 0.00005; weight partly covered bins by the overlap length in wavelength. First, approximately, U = 61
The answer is -16.9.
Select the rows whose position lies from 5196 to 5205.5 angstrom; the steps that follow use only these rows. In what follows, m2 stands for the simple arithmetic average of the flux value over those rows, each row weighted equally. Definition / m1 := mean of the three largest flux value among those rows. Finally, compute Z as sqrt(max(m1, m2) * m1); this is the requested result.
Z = 11.0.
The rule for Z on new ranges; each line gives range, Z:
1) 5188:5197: 10.6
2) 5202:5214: 11.1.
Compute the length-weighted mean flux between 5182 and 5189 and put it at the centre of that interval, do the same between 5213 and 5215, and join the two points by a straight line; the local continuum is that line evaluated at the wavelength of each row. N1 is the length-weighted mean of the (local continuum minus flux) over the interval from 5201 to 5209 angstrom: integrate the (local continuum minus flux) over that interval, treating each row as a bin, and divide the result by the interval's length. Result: 0.35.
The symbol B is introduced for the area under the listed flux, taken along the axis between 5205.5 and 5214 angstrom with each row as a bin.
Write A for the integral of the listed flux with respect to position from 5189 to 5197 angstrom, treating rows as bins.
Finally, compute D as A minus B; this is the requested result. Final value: -11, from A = 82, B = 93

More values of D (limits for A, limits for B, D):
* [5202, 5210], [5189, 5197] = 6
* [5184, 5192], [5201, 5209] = 2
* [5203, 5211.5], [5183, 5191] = 0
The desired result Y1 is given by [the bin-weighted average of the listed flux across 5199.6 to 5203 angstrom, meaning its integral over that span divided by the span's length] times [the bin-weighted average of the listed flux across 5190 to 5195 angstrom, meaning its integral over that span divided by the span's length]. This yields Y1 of 108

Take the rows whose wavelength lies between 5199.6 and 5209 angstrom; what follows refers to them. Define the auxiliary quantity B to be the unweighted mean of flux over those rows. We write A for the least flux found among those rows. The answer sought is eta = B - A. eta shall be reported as 0.4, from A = 10.5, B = 10.9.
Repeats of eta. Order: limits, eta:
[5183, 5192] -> 1.4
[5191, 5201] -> 0.2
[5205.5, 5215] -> 0.1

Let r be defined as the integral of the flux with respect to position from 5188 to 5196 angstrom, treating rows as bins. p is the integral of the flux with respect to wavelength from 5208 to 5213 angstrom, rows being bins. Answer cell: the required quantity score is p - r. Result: -28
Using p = 54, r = 82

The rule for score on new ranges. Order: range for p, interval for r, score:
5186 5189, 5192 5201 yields -59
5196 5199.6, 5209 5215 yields -28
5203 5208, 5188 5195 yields -17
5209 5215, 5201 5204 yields 33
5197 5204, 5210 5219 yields -25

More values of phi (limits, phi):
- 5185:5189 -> -15.7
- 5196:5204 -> -18.3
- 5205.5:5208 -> -13.4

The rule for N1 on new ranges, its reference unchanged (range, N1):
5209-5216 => 0.07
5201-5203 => 0.79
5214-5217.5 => -0.27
